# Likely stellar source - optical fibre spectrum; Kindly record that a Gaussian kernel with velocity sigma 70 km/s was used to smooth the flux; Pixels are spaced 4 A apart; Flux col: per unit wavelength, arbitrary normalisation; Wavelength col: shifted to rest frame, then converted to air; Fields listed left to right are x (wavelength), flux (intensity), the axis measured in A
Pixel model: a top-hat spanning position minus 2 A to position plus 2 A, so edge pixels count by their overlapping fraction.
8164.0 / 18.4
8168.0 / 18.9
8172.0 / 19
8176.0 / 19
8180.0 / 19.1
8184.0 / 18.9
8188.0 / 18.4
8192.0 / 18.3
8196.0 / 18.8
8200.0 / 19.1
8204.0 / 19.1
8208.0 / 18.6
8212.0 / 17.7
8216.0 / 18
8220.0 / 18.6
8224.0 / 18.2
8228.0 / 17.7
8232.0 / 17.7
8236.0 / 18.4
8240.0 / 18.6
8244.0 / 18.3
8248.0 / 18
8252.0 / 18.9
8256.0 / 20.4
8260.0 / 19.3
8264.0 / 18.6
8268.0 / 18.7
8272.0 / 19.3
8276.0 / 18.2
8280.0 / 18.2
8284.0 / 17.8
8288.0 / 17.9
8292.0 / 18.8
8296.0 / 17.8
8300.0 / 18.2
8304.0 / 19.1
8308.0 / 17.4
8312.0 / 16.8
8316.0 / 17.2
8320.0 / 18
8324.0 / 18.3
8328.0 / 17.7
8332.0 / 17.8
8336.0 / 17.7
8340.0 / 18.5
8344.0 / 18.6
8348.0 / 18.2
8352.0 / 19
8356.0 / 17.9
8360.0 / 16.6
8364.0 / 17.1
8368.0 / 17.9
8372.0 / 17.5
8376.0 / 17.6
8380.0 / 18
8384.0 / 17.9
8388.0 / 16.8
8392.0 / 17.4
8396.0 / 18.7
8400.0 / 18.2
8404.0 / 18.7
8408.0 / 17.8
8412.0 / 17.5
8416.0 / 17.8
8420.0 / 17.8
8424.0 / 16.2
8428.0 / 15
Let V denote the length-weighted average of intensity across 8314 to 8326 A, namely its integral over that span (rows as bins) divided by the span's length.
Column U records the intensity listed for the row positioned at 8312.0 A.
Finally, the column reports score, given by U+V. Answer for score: 34.6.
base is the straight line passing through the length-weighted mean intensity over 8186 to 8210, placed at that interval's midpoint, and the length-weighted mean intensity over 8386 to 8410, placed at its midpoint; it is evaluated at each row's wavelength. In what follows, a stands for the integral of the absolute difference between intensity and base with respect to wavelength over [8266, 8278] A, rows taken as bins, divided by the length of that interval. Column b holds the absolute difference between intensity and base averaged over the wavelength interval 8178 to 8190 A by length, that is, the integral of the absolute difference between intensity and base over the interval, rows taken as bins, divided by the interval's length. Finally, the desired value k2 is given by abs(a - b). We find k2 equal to 0.18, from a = 0.45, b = 0.27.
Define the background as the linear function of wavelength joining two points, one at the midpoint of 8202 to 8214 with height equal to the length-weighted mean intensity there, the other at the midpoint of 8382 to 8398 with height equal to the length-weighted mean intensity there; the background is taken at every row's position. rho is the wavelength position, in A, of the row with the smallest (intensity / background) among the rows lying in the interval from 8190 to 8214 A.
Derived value 8212.0 A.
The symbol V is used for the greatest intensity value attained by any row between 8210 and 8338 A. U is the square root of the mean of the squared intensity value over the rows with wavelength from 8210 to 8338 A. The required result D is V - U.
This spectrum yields 2.2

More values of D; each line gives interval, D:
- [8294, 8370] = 1.2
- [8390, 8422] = 0.7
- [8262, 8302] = 0.9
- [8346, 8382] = 1.2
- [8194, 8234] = 0.7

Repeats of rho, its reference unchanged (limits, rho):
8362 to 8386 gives 8364.0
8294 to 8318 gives 8312.0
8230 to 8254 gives 8232.0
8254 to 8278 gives 8276.0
